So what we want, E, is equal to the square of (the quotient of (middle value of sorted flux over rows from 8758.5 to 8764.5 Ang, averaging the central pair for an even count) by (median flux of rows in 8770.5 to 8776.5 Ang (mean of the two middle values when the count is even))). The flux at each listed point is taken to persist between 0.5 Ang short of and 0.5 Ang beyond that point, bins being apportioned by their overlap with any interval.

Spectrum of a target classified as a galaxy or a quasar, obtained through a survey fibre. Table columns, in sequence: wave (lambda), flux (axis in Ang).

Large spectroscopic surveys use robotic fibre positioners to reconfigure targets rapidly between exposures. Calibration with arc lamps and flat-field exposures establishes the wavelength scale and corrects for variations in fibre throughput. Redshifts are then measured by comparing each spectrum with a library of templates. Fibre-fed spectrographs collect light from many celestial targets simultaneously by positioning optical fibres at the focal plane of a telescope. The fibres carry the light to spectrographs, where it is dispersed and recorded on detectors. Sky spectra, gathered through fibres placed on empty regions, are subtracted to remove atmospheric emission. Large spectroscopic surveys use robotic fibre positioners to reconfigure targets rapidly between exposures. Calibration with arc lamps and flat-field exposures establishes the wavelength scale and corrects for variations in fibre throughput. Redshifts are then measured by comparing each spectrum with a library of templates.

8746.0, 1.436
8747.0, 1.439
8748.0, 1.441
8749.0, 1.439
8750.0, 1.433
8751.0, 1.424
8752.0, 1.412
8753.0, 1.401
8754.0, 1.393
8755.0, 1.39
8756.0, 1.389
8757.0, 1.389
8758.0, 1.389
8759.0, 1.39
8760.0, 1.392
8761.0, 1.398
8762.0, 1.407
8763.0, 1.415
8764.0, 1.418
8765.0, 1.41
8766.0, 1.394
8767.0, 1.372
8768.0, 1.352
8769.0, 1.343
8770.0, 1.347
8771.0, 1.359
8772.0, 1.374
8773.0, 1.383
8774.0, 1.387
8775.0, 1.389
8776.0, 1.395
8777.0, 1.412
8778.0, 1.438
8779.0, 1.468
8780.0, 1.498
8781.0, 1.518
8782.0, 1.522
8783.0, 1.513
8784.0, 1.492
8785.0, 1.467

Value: 1.03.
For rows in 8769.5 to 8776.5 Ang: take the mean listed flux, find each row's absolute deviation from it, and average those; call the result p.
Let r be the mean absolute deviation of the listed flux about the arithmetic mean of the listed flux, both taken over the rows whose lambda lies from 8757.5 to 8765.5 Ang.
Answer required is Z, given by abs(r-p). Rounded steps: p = 0.014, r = 0.0101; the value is 0.004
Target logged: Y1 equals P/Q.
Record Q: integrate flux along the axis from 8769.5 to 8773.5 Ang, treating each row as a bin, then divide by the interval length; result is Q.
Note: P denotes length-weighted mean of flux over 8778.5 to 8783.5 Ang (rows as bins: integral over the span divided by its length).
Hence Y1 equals 1.101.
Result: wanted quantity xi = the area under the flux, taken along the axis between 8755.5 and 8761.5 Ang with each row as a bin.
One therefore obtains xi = 8.35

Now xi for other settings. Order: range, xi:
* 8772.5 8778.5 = 8.40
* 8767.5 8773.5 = 8.16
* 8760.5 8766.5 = 8.44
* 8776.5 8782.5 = 8.86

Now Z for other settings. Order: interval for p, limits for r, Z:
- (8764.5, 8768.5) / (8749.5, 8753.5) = 0.009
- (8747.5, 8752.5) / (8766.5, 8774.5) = 0.005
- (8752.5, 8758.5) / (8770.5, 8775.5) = 0.006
